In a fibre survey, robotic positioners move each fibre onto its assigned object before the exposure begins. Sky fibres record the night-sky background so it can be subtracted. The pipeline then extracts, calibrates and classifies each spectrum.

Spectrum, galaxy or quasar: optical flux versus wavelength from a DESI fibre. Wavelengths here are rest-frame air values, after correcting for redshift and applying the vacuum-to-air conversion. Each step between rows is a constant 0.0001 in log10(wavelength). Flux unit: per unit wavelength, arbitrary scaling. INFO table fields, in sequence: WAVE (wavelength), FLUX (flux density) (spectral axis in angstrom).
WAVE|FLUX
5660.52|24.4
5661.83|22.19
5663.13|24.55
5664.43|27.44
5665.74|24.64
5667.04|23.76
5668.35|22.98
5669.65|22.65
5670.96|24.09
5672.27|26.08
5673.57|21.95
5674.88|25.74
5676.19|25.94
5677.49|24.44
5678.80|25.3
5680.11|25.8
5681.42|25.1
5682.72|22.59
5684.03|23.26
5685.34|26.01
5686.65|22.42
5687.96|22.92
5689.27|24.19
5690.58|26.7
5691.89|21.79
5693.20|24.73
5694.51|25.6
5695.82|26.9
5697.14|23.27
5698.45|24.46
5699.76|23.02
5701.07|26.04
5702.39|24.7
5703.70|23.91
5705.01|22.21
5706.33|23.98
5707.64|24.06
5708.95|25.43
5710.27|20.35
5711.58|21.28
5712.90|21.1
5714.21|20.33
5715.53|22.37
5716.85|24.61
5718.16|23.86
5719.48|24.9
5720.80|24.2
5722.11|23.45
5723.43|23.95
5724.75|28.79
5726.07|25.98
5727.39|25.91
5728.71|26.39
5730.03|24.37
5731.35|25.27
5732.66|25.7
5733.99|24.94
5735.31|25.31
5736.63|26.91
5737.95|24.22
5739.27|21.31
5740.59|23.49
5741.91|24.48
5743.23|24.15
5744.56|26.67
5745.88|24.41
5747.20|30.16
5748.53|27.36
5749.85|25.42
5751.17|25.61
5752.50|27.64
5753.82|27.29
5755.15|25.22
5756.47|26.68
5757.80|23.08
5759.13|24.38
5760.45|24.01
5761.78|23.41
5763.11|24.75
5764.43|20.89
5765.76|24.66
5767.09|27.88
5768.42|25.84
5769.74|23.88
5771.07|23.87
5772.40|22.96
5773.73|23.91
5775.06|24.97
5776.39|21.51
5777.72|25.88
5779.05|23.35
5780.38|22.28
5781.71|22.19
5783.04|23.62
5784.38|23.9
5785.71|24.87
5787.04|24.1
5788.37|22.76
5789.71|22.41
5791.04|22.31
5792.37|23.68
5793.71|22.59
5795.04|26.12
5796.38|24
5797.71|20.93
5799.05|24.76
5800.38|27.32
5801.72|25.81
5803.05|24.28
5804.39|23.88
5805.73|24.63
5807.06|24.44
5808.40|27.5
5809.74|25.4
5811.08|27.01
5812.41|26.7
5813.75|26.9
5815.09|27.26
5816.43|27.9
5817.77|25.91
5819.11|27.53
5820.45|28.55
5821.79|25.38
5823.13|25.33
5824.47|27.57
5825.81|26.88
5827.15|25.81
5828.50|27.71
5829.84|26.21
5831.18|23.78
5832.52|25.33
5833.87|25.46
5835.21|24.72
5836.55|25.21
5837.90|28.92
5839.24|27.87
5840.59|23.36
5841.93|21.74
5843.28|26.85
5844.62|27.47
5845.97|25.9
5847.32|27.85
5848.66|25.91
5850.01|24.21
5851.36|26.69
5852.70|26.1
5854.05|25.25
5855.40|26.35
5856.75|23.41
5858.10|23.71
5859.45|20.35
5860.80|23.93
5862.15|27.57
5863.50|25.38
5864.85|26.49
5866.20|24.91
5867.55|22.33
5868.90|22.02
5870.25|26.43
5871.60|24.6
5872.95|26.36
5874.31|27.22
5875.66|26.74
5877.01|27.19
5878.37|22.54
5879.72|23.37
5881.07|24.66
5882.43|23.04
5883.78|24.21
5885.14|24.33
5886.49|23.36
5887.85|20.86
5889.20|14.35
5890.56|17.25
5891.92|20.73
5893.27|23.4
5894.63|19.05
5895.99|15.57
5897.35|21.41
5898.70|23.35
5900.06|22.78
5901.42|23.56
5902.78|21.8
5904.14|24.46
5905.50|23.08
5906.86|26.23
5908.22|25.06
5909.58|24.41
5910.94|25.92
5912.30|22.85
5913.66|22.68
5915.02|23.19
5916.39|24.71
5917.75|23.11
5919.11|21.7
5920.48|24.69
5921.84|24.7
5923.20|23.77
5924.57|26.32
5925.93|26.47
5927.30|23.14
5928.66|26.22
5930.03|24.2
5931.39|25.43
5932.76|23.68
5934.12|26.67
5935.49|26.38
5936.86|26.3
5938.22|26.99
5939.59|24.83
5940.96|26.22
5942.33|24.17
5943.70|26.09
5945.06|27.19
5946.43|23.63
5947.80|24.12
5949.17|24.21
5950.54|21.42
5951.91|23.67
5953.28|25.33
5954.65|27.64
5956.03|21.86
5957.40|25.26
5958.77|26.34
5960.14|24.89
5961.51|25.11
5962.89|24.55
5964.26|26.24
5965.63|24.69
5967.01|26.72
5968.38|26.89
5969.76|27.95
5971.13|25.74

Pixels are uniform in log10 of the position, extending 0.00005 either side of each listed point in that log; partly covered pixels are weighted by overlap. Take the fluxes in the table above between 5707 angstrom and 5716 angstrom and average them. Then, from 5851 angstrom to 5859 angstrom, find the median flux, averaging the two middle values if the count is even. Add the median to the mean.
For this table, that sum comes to 47.8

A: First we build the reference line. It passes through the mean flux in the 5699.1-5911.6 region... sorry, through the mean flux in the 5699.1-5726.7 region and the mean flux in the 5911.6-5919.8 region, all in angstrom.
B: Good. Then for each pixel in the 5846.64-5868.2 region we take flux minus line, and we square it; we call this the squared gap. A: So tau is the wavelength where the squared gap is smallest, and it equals 5856.75 angstrom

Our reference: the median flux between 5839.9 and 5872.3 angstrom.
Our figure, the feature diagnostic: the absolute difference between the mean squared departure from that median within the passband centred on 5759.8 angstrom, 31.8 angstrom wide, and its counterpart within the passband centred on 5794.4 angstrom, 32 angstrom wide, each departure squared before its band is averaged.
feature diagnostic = 0.29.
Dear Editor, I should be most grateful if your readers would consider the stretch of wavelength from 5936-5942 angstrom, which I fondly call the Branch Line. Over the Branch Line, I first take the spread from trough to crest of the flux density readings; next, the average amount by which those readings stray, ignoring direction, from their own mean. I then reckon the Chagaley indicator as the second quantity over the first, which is 0.291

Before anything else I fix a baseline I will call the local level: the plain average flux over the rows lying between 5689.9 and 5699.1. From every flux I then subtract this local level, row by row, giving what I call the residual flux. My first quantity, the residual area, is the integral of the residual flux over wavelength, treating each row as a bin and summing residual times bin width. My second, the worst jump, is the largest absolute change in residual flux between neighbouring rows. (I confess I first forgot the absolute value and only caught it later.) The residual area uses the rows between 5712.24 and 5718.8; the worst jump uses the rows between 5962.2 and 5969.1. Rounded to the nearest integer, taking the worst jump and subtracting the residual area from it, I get 17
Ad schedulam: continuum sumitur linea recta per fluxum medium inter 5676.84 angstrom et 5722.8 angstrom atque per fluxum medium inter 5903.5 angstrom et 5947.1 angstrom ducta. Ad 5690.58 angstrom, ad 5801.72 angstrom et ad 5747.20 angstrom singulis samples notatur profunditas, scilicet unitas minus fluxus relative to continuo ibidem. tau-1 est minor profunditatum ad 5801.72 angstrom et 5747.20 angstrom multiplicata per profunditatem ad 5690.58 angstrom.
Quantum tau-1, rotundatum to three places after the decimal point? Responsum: 0.031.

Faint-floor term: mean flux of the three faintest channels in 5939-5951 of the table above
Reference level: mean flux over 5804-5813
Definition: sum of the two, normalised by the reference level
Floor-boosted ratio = 1.90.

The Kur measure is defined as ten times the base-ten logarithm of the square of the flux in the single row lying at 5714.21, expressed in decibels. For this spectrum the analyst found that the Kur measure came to 26.2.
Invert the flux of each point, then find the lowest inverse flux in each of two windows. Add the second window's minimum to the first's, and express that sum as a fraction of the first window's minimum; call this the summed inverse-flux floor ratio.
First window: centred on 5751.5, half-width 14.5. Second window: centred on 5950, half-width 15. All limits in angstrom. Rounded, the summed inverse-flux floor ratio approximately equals 2.09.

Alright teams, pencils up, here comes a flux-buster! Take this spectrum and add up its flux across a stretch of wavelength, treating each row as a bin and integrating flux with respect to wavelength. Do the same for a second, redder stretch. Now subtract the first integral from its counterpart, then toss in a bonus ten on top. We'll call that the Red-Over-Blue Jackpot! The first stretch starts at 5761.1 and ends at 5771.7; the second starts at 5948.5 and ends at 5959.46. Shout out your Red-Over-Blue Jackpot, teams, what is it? 19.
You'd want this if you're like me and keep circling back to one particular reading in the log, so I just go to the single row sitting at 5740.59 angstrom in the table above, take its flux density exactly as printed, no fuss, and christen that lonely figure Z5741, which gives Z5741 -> 23.49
